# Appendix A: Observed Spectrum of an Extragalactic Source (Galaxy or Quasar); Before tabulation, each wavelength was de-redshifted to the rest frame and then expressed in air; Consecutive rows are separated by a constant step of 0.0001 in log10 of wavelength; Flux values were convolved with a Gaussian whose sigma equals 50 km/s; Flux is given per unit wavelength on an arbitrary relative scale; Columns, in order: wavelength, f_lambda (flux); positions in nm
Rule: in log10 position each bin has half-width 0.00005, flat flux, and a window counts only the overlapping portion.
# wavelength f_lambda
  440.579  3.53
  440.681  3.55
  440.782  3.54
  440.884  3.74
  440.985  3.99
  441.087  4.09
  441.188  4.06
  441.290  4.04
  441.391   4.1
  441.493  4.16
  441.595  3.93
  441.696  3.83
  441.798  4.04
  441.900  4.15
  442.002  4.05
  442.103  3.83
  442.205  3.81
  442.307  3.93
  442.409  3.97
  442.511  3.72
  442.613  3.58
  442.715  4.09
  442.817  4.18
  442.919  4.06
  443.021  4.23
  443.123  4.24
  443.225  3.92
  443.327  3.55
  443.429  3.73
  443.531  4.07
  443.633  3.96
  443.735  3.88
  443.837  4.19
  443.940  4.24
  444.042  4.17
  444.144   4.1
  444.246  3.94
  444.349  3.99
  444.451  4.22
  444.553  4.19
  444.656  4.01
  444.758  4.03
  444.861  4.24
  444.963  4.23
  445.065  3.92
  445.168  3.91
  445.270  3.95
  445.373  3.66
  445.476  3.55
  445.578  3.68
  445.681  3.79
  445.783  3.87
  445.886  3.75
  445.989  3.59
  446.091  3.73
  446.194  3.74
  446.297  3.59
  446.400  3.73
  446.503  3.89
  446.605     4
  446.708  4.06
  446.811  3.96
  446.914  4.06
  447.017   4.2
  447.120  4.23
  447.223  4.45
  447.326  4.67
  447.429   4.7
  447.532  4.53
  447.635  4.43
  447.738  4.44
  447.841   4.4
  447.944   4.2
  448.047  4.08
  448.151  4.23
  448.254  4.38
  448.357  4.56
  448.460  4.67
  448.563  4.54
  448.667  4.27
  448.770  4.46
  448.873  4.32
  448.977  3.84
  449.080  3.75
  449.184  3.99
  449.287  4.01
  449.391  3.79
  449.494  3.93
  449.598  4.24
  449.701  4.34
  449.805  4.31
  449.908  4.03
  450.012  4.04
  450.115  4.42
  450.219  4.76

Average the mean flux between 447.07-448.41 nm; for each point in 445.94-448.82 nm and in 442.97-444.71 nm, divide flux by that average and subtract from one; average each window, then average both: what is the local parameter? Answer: 0.065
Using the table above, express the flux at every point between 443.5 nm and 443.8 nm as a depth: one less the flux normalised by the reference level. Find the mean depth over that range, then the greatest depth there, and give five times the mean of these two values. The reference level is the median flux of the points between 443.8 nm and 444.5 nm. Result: 0.29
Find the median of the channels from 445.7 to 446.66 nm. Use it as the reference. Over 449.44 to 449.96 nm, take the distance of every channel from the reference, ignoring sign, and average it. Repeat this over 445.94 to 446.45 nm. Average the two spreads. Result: 0.25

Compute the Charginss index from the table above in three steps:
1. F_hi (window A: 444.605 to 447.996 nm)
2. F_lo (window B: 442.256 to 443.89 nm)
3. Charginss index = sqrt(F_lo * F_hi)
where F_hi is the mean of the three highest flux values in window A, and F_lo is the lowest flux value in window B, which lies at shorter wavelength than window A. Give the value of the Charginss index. 4.06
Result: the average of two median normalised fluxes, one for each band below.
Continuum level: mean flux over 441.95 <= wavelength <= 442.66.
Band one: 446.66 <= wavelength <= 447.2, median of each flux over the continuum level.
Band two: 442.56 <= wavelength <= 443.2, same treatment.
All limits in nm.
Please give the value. 1.07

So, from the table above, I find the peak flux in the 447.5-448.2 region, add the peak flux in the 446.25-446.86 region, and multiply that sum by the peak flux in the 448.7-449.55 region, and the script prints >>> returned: 38.3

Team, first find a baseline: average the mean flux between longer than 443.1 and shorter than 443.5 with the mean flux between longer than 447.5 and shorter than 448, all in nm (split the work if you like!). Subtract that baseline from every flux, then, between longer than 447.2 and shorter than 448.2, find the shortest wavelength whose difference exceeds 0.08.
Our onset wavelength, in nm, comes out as 447.223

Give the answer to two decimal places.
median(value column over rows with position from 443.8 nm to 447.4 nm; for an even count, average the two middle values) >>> 3.99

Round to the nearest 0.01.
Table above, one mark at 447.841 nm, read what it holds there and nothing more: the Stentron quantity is 4.40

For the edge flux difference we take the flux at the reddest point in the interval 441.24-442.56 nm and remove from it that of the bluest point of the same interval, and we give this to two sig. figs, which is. -0.32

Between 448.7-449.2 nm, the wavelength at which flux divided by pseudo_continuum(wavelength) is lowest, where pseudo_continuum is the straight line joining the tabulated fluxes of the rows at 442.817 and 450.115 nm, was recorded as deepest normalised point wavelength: 449.080 nm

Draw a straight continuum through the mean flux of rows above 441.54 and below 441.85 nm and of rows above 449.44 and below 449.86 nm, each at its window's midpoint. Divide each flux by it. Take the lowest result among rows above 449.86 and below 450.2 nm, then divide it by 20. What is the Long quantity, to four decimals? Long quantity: 0.0478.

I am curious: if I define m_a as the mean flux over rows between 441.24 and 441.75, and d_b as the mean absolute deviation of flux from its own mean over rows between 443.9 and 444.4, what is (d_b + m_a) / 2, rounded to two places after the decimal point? 2.06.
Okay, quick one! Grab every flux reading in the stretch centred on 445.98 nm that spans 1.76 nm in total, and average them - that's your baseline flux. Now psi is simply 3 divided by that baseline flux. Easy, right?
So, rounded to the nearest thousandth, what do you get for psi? 0.791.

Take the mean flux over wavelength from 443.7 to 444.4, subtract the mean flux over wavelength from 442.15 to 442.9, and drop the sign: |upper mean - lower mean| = 0.18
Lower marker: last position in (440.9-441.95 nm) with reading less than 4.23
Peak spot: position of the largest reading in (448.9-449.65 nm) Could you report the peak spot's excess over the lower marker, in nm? 7.70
